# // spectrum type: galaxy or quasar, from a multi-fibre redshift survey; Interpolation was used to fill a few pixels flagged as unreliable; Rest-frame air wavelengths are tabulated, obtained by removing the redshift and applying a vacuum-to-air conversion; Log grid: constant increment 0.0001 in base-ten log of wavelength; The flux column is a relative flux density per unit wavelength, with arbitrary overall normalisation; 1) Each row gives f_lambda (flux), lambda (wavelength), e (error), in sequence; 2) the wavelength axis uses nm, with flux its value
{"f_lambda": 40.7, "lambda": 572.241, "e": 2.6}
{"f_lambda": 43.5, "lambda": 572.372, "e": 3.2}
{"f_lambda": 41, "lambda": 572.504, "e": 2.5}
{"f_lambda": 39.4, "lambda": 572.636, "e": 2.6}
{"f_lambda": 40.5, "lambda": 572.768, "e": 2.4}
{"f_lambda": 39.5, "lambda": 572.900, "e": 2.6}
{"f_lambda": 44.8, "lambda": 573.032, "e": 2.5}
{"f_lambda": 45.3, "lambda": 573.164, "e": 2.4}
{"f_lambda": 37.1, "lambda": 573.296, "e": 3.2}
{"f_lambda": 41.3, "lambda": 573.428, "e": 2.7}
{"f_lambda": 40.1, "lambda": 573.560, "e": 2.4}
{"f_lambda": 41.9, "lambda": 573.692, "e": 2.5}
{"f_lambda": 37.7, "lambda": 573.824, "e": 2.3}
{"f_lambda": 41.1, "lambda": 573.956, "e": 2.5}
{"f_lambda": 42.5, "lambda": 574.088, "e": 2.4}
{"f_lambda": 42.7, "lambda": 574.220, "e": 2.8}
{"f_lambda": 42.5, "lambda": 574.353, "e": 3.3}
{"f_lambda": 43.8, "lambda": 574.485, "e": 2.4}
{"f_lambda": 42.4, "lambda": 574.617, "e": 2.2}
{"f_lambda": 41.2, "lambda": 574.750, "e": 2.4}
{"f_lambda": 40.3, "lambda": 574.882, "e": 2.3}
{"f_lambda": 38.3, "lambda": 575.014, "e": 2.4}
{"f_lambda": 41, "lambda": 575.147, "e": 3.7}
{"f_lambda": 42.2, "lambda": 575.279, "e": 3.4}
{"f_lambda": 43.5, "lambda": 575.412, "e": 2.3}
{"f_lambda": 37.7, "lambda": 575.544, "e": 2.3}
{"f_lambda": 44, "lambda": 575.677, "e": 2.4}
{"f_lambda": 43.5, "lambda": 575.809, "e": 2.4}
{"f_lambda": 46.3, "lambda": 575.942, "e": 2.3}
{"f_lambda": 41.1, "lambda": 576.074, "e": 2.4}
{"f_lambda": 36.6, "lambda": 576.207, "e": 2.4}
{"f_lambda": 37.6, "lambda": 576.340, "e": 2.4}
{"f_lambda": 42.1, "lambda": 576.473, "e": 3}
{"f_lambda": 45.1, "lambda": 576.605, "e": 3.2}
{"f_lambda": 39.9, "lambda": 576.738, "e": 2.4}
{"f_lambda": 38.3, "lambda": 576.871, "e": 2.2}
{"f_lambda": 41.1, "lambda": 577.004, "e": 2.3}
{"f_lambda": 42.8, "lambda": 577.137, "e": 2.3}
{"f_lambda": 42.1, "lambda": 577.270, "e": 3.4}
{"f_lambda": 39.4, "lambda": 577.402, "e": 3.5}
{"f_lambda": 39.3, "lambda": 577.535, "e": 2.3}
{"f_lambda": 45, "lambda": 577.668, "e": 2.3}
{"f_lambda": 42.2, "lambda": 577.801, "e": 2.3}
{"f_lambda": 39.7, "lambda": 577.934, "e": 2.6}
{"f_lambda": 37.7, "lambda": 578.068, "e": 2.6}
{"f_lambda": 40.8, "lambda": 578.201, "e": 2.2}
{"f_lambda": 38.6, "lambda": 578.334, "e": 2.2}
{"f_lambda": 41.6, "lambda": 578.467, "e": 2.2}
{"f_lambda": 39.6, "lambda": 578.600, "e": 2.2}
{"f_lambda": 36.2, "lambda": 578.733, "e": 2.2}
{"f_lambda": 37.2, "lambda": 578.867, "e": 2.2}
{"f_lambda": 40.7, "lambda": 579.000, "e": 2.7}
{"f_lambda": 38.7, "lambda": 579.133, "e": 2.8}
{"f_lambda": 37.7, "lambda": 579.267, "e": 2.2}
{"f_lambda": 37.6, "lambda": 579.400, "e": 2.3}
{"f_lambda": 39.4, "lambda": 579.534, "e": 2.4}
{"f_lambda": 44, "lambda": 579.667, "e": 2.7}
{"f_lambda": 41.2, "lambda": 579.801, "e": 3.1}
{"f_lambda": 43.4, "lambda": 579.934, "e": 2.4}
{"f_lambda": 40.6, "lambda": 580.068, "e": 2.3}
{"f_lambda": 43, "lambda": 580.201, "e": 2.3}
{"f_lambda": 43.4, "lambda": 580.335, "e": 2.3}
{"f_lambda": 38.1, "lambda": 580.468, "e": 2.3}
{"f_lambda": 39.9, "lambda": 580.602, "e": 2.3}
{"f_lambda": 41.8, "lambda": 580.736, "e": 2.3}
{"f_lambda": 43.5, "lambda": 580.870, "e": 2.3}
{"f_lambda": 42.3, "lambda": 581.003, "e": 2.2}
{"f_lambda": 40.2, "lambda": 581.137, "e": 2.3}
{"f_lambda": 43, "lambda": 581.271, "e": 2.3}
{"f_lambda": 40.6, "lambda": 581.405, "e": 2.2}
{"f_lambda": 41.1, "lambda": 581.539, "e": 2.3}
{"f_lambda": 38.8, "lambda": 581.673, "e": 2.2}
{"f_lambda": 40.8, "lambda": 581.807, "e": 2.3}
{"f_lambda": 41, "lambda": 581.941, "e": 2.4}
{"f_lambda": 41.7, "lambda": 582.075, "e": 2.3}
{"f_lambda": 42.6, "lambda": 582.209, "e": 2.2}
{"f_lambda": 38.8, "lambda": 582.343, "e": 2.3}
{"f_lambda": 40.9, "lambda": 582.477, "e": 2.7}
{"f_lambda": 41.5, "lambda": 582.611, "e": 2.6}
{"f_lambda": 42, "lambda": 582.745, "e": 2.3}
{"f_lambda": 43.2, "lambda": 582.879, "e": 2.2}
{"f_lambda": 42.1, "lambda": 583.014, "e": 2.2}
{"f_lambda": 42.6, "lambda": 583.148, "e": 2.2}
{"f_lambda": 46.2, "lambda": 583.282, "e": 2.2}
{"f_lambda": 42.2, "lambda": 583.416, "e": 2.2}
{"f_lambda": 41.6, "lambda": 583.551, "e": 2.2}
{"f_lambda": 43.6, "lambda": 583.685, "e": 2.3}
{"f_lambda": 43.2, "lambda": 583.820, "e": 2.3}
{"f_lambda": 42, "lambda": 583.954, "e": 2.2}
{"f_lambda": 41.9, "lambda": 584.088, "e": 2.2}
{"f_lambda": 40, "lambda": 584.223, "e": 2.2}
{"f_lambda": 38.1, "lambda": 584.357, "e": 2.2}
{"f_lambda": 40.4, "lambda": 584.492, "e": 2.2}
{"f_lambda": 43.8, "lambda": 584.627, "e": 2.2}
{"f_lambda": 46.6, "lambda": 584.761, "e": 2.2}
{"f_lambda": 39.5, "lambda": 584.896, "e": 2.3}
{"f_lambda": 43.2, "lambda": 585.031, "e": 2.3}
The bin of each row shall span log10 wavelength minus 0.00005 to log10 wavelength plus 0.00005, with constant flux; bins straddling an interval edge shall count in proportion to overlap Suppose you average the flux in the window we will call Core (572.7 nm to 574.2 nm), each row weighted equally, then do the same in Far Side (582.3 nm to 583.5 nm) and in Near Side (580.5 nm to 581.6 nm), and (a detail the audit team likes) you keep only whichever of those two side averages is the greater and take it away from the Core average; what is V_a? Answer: -1.1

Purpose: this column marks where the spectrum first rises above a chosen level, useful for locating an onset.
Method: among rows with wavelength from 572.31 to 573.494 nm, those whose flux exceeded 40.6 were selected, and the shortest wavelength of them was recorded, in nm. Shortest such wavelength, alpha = 572.372 nm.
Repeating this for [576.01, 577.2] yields 576.074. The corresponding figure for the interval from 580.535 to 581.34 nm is 580.736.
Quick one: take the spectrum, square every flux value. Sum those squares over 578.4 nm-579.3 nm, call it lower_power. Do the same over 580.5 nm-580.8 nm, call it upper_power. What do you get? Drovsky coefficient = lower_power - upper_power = 7229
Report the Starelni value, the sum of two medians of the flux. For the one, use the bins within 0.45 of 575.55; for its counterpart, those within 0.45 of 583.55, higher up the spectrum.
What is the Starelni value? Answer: 86.1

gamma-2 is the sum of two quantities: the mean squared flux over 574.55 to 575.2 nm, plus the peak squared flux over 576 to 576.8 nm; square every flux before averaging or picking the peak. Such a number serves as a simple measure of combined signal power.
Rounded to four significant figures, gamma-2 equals 3687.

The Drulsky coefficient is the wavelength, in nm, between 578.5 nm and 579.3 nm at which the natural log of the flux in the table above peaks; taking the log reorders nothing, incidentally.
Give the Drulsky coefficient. 579.000 nm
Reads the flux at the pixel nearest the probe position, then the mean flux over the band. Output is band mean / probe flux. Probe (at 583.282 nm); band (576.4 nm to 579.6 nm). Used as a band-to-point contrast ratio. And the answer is 0.87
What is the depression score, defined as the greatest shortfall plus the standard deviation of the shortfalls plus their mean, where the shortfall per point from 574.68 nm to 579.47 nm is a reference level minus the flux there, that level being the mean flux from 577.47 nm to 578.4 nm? 6.8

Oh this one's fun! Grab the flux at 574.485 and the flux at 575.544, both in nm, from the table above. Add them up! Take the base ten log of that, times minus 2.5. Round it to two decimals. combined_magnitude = -4.78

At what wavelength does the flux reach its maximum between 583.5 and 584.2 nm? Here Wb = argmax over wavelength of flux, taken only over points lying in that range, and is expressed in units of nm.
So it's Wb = 583.685 nm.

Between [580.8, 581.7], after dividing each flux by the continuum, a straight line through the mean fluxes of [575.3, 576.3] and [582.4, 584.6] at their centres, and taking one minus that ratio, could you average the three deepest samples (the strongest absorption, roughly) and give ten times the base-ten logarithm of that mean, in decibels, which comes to -13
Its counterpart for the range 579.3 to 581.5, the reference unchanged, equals -11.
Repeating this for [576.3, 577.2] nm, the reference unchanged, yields -11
